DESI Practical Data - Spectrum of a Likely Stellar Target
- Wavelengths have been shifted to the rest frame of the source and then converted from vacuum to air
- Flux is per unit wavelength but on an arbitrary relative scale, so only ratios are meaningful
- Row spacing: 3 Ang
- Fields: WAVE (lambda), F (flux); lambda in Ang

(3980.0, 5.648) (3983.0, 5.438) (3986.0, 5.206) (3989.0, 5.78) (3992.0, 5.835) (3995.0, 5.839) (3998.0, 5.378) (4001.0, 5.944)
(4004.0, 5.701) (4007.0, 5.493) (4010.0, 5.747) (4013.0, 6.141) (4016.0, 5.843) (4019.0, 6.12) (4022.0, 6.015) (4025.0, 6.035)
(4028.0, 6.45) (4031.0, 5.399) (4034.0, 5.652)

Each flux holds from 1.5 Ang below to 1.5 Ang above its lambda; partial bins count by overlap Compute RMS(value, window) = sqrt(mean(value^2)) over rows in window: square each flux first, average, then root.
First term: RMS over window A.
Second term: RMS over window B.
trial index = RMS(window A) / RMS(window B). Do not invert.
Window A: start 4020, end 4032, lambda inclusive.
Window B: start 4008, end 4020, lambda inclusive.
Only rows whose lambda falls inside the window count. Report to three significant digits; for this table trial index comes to 1.00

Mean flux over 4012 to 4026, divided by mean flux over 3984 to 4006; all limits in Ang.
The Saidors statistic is 1.06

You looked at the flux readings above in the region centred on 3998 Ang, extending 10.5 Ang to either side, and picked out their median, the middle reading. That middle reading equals 5.78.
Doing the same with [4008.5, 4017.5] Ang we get 5.84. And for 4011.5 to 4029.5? 6.08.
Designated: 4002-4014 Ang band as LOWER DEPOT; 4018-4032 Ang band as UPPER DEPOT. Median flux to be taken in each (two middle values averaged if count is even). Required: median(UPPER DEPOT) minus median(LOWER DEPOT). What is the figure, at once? 0.31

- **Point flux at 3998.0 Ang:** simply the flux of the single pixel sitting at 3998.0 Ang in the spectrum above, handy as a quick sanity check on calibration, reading 5.378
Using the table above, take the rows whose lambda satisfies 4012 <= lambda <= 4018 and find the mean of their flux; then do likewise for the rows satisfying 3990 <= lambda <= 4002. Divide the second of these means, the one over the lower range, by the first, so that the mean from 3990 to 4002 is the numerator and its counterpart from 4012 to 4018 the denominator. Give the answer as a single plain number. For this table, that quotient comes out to 0.959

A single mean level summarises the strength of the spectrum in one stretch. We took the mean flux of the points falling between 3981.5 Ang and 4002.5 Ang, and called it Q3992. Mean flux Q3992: 5.63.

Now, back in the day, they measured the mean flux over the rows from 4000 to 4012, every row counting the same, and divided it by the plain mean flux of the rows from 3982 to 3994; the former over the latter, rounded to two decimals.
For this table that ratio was 1.03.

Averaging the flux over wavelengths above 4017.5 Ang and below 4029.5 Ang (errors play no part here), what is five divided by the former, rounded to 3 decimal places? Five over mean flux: 0.812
